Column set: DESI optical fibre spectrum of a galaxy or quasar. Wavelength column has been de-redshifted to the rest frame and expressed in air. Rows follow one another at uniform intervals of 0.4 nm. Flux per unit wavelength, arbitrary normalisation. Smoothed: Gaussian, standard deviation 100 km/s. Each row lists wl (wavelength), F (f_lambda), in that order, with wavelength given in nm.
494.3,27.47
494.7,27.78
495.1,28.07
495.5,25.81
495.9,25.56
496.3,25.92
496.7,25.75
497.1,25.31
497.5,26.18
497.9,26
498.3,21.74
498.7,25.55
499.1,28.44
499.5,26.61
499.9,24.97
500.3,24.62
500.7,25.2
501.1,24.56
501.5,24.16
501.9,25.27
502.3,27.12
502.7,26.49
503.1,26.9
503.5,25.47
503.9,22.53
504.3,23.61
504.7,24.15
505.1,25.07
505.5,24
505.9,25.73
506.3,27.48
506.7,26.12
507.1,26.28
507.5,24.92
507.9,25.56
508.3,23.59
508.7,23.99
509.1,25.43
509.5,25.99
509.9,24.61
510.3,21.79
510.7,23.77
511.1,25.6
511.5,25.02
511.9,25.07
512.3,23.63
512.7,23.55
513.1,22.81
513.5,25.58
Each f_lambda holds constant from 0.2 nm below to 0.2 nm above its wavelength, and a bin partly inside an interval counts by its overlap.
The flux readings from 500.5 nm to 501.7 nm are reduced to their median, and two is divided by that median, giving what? 0.0814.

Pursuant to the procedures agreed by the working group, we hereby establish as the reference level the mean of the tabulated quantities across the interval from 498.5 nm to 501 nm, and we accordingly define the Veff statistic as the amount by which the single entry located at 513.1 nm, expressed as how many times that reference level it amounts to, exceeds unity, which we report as -0.12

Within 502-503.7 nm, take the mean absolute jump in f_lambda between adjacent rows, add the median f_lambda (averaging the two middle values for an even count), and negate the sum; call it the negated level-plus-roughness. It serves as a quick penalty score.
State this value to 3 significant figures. -27.5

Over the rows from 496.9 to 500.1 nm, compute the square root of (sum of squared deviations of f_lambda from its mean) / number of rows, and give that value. 1.8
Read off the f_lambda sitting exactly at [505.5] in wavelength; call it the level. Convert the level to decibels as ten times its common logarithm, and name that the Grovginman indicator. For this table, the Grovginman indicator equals 13.8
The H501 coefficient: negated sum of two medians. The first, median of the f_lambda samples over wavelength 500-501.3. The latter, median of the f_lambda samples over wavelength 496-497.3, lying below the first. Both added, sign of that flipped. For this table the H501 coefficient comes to -50.4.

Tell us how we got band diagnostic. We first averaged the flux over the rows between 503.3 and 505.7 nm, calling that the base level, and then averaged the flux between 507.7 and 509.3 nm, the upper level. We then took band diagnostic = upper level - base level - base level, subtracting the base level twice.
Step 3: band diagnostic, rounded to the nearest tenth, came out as -23.6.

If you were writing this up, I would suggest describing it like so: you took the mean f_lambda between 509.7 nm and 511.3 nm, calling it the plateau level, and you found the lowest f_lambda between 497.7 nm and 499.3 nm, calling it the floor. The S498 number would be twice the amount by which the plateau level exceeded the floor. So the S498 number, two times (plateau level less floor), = 4.4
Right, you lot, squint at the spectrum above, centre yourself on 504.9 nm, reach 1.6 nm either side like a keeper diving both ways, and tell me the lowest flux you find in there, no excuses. 22.53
